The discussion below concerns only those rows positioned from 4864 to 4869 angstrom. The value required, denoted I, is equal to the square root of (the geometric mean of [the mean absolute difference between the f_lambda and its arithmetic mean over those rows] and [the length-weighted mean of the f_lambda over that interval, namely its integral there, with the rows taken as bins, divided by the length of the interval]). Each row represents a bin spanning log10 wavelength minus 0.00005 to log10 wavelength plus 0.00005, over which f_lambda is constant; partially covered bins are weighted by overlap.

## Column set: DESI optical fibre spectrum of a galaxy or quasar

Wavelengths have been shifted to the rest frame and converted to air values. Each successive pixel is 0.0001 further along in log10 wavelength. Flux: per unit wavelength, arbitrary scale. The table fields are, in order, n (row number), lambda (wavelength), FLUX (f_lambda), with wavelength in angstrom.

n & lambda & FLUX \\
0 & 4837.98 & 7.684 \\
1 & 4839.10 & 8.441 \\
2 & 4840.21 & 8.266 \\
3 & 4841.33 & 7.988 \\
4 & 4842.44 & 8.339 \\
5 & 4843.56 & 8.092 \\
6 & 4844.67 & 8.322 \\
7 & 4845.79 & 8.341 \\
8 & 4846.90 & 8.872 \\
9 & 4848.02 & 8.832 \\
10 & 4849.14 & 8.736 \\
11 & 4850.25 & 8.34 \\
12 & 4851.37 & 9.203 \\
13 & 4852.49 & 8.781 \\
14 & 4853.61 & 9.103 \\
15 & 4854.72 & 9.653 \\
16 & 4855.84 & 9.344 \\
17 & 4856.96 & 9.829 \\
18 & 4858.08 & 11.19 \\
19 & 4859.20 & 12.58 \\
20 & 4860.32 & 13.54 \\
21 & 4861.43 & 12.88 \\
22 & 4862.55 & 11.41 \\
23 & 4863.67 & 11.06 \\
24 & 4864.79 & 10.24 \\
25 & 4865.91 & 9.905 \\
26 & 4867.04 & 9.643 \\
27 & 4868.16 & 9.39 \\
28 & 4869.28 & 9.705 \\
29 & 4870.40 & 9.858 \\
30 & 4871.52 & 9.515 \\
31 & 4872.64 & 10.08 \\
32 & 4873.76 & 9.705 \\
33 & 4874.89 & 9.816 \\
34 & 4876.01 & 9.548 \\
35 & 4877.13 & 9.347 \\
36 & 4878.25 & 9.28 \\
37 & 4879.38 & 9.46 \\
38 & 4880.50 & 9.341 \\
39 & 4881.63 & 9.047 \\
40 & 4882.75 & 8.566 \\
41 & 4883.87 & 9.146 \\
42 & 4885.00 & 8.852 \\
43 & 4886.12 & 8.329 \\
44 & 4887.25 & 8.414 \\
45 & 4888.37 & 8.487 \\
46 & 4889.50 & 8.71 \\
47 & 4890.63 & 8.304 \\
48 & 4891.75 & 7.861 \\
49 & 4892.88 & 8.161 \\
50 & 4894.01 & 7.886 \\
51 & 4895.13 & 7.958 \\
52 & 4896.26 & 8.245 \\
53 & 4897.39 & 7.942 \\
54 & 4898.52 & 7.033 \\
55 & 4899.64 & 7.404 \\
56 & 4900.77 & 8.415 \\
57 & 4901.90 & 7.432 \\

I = 1.29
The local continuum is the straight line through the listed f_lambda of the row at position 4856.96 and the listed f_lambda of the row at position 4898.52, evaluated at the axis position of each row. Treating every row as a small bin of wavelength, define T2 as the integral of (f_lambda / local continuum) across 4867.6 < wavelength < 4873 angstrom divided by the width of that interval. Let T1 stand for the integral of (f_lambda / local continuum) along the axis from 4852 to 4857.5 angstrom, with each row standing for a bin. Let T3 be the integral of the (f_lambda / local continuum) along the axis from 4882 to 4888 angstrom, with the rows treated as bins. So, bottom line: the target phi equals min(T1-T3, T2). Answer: -1.4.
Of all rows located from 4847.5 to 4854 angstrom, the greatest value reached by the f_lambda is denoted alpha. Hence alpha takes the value 9.203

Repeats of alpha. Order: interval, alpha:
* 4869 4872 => 9.858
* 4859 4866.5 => 13.54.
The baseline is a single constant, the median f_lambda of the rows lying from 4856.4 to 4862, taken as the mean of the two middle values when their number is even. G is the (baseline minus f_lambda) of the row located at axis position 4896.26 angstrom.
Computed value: 4.3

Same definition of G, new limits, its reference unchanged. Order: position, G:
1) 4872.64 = 2.5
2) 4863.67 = 1.5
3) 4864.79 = 2.3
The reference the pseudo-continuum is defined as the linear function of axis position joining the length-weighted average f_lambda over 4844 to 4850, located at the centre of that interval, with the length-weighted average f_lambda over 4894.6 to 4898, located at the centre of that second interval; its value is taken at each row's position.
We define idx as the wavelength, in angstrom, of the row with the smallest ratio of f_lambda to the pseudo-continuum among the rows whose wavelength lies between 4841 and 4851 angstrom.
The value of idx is 4841.33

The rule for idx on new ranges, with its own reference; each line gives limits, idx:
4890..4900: 4898.52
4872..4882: 4881.63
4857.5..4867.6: 4867.04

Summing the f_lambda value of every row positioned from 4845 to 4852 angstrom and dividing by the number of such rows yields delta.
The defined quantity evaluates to 8.7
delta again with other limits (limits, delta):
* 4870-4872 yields 9.7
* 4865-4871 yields 9.7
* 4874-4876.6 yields 9.7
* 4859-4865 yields 12.0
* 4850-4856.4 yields 9.1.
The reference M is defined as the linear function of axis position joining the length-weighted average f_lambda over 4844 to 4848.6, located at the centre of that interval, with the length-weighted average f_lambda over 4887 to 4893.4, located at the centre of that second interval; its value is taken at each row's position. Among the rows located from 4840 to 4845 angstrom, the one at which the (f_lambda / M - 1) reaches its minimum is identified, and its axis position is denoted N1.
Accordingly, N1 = 4841.33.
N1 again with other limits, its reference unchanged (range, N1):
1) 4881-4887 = 4886.12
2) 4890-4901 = 4898.52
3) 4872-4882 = 4881.63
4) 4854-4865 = 4855.84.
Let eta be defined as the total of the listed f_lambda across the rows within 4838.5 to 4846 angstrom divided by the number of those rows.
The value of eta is 8.3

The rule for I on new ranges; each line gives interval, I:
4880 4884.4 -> 1.20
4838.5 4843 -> 1.03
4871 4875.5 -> 1.13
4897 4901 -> 1.38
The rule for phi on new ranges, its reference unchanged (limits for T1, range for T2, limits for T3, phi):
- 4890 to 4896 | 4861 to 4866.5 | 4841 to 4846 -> 1.2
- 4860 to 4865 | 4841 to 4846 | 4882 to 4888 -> -0.3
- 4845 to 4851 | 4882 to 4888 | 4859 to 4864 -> -1.5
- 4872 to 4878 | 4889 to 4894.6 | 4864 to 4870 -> 0.3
